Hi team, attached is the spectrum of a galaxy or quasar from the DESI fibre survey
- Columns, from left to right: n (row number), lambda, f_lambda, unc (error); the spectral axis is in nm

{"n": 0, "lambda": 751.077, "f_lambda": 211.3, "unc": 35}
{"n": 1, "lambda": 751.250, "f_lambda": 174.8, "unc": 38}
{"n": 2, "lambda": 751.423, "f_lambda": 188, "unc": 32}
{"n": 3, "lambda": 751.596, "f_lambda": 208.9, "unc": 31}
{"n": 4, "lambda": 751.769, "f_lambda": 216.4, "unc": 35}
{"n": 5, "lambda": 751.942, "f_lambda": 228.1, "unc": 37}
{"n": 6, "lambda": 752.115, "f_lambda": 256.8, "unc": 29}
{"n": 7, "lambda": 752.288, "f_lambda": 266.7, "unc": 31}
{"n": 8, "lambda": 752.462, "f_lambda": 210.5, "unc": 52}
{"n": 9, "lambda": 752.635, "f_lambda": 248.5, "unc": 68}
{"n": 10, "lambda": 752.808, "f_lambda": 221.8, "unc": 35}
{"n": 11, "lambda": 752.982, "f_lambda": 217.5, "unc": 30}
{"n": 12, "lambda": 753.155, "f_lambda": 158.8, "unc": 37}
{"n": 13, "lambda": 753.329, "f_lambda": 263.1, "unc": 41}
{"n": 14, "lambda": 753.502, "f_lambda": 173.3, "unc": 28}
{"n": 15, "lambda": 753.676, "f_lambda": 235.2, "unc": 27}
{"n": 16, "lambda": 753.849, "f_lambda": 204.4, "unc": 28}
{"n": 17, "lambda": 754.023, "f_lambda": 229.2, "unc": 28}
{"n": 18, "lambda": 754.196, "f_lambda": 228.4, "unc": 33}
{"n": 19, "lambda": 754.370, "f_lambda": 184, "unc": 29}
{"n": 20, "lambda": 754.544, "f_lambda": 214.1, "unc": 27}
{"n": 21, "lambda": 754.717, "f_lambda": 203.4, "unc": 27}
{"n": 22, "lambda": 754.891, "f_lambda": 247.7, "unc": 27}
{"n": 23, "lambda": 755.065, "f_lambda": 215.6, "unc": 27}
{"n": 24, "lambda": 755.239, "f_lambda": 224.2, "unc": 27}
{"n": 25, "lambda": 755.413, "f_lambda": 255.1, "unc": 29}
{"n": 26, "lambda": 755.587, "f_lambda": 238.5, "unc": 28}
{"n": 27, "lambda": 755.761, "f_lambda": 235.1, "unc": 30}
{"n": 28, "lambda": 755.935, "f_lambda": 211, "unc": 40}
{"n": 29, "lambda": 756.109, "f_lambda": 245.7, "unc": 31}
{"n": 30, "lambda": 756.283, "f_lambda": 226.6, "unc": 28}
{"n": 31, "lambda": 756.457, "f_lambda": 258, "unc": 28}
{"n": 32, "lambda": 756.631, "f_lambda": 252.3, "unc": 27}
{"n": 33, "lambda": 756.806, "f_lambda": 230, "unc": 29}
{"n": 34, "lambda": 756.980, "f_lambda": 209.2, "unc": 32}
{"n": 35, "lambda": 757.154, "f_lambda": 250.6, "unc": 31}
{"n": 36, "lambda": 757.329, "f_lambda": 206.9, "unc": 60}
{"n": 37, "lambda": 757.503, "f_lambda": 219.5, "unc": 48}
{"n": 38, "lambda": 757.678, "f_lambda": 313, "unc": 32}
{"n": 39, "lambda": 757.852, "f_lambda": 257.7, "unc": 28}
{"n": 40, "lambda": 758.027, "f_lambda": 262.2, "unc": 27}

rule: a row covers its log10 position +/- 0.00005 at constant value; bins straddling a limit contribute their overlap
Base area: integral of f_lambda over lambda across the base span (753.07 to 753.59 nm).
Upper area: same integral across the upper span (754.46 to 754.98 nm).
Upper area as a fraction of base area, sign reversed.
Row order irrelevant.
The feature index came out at -1.12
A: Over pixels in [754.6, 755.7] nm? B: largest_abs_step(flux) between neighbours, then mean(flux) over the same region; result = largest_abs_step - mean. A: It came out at -186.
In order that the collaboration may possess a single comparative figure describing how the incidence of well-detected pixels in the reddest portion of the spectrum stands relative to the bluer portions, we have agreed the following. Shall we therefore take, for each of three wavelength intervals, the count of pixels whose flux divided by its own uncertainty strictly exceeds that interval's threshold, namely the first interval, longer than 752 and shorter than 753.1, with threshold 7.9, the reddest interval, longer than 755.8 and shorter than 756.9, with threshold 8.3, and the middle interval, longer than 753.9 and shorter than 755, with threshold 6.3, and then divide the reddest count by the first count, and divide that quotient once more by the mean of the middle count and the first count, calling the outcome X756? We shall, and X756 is 0.25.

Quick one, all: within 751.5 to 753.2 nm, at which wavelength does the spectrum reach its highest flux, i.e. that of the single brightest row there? 752.288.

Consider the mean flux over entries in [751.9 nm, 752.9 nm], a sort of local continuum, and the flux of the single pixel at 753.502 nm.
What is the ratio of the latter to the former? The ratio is 0.73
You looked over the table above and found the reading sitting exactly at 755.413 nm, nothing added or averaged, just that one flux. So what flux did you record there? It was 255.1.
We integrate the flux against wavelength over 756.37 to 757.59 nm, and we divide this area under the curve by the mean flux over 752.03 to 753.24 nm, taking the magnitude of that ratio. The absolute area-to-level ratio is 1.26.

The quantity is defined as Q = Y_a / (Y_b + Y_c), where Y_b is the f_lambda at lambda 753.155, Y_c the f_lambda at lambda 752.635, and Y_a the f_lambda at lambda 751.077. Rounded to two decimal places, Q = 0.52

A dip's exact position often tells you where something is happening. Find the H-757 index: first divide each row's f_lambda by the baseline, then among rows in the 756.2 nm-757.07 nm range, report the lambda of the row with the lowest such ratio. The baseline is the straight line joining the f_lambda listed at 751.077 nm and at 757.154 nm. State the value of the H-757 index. 756.980 nm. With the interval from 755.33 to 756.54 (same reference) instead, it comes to 755.935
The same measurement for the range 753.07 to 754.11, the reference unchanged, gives 753.155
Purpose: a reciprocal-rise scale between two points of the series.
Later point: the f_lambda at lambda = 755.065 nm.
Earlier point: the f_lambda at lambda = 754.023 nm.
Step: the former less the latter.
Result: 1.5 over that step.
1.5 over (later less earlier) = -0.11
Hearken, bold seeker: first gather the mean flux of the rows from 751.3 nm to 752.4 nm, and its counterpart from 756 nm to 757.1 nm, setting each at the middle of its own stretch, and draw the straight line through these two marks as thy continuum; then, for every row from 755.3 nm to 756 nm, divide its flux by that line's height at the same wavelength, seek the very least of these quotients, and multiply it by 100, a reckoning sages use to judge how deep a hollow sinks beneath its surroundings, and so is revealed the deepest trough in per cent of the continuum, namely 90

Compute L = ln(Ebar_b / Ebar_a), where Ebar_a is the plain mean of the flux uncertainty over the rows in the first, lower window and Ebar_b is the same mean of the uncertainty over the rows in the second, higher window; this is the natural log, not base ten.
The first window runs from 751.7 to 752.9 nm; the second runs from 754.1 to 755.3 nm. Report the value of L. -0.38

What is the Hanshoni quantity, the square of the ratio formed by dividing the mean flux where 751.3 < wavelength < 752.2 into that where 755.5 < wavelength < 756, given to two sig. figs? 1.1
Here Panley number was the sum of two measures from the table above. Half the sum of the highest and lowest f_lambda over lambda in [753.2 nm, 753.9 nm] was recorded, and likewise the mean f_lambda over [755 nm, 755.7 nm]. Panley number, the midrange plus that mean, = 452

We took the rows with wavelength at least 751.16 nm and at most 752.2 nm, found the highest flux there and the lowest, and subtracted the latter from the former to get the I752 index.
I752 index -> 82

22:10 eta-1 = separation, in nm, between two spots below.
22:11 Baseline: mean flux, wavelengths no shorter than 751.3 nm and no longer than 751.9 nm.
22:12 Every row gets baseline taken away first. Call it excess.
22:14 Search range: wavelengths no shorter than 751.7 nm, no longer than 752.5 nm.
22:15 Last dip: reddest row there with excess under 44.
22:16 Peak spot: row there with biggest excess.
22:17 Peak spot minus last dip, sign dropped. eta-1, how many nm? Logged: 0.17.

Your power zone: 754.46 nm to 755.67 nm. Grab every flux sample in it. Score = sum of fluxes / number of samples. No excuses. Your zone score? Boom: 228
